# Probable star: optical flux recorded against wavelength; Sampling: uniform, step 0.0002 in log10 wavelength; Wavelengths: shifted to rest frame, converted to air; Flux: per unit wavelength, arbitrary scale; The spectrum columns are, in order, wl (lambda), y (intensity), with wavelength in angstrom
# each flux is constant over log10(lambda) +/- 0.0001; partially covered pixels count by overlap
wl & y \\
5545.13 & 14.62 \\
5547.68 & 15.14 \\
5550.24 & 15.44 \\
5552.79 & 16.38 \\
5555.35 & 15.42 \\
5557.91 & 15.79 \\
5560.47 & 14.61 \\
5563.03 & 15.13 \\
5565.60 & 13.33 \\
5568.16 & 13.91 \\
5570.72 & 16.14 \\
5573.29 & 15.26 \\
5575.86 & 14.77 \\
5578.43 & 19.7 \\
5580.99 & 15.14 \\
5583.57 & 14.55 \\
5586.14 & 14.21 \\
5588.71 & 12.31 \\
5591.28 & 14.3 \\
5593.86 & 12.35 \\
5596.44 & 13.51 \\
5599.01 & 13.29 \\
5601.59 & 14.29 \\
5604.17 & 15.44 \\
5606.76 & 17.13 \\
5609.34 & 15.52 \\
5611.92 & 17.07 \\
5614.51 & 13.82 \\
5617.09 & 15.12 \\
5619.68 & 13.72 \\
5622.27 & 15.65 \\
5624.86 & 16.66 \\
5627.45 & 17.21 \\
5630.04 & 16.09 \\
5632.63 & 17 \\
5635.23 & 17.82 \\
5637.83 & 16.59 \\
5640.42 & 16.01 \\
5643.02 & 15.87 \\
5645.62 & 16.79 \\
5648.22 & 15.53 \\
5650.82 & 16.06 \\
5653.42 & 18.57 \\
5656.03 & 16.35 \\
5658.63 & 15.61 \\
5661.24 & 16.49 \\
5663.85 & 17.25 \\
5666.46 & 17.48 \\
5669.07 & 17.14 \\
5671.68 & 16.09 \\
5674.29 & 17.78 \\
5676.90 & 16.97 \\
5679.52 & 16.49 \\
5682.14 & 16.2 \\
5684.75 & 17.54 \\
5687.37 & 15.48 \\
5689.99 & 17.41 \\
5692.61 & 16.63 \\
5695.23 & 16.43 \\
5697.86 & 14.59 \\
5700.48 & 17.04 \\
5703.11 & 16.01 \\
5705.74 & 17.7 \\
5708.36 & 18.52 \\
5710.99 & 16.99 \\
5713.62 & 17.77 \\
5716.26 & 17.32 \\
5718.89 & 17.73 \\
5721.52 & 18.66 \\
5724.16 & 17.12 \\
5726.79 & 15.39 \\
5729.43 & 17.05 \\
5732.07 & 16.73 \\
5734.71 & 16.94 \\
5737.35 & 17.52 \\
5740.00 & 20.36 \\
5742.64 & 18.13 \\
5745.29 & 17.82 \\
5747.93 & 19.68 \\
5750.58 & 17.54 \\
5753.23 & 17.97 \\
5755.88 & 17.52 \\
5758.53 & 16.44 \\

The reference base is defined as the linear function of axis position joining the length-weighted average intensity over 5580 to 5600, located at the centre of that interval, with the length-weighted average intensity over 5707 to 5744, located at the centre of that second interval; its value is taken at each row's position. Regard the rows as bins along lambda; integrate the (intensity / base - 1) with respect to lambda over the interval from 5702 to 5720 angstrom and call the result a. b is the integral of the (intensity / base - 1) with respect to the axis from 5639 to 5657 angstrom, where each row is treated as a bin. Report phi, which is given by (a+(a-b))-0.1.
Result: -0.8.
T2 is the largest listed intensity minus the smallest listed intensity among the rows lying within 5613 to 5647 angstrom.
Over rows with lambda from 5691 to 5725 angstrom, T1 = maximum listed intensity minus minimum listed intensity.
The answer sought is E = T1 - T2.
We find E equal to 0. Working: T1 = 4.1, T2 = 4.1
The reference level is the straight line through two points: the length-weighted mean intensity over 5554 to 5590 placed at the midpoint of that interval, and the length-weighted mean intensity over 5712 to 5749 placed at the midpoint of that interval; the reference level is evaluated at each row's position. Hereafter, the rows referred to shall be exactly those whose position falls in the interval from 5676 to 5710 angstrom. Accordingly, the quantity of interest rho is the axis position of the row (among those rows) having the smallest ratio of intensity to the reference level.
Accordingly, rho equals 5697.86 angstrom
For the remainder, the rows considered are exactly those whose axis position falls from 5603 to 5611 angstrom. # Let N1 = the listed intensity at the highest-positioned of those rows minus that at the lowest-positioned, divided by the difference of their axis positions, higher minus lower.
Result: 0.02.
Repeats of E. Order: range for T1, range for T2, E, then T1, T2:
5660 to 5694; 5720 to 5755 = -3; 2.3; 5.0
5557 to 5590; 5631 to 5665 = 4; 7.4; 3.0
